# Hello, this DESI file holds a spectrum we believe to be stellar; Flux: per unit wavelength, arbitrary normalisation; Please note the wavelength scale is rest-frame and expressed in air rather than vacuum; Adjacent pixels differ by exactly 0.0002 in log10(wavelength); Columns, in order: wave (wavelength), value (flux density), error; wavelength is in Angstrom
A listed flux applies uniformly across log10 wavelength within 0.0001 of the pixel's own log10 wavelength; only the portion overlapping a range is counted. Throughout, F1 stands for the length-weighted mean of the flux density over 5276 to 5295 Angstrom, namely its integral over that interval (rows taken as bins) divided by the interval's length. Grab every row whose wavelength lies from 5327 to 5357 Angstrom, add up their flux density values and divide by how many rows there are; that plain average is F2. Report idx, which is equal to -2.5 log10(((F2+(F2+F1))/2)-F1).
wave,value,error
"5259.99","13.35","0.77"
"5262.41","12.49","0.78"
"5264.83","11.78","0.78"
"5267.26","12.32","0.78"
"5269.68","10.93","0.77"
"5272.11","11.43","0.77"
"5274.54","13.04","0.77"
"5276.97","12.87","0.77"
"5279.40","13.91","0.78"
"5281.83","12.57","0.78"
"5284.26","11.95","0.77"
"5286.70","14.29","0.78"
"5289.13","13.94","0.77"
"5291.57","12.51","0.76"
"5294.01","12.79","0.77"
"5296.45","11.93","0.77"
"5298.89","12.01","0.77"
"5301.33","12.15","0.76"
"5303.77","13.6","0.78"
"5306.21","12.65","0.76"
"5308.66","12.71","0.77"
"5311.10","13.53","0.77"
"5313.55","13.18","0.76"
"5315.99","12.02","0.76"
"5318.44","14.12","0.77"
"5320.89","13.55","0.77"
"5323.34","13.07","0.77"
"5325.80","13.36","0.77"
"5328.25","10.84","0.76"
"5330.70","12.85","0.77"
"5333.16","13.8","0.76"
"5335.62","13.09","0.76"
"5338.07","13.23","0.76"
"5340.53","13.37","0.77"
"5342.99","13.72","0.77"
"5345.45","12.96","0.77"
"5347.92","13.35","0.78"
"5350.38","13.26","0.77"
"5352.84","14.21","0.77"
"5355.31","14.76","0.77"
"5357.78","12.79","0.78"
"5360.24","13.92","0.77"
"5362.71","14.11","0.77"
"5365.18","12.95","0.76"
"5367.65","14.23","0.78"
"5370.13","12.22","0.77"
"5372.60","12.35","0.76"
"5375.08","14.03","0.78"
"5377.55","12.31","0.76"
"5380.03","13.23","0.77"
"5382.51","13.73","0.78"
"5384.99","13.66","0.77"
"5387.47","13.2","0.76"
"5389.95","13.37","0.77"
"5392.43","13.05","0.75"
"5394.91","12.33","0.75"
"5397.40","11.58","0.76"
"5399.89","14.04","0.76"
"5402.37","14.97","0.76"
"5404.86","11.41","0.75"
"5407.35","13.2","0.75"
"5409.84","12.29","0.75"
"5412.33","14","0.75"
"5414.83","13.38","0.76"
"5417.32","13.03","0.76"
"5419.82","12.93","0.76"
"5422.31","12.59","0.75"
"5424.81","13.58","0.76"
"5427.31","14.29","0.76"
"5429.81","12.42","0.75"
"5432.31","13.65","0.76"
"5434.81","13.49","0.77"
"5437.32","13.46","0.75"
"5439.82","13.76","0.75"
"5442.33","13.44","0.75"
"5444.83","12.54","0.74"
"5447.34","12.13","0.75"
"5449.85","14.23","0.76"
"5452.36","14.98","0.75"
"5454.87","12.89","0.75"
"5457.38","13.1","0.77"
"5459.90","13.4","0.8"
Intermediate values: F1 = 13.1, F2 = 13.3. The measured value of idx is -2.07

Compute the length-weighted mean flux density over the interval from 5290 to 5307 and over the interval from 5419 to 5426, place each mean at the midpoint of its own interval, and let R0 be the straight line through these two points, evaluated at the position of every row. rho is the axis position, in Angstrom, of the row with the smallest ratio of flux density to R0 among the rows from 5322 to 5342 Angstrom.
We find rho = 5328.25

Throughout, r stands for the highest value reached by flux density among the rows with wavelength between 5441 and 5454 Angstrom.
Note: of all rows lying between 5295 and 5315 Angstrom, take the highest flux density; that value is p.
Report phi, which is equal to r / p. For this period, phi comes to 1.10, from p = 13.6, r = 14.98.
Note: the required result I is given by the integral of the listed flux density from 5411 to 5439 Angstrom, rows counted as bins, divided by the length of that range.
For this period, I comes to 13.3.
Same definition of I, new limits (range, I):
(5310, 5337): 13.0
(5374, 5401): 13.1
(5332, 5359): 13.5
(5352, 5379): 13.4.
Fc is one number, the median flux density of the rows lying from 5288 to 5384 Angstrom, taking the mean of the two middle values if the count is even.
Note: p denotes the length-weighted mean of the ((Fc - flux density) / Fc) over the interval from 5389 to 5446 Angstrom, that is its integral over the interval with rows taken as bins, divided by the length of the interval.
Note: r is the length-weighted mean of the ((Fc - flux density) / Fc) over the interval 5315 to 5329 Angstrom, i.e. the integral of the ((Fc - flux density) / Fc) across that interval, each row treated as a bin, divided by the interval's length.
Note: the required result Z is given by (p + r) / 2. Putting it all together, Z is 0.015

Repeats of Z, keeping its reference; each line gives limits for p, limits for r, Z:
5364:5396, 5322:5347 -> 0.011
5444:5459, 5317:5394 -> -0.007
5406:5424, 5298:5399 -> 0.010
